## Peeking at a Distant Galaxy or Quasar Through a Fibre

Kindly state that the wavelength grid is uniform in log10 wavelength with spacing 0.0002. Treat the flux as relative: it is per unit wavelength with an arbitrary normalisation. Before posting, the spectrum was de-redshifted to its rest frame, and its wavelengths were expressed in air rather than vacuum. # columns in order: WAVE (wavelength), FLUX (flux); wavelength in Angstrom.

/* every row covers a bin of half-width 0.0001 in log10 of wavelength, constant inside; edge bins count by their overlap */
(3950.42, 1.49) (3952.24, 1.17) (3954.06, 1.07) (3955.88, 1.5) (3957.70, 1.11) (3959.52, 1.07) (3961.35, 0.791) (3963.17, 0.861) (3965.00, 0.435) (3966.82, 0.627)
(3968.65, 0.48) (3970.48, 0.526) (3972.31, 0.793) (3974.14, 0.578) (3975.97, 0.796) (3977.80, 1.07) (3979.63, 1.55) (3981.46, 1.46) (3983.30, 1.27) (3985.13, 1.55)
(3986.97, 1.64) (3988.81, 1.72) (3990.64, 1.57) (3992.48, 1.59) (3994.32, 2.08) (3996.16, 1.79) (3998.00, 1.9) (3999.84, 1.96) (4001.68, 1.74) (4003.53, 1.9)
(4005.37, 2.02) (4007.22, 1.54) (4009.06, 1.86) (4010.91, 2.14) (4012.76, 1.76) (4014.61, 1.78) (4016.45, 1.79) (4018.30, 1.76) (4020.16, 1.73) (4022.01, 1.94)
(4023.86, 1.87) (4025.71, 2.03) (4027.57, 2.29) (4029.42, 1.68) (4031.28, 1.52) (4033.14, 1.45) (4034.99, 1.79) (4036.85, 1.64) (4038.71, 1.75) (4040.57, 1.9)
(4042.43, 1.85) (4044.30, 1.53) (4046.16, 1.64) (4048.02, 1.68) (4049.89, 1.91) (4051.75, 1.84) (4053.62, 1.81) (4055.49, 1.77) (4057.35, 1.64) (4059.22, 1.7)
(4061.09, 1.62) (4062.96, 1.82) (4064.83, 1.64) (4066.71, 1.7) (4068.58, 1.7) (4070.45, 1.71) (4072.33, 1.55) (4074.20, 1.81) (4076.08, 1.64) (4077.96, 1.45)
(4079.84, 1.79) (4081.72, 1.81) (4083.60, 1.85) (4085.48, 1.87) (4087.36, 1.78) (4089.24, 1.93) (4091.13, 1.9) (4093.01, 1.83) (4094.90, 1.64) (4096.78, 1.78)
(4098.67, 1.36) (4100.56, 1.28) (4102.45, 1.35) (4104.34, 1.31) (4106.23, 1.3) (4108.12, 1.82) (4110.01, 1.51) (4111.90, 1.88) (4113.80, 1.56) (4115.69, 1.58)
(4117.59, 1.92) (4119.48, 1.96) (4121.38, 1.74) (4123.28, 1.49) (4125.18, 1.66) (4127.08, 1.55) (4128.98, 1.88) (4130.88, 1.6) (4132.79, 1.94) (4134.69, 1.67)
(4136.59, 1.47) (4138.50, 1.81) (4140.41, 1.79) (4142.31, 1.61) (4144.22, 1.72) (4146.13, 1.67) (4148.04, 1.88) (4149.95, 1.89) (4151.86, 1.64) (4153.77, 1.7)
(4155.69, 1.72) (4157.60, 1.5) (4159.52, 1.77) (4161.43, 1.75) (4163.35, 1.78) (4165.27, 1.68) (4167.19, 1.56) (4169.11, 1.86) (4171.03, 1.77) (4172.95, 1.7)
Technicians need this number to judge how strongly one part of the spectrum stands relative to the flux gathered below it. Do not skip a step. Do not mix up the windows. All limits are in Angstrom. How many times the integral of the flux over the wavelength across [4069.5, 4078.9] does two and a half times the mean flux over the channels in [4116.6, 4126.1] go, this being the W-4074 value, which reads 0.286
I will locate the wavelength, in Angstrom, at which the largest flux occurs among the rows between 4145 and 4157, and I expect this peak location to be 4149.95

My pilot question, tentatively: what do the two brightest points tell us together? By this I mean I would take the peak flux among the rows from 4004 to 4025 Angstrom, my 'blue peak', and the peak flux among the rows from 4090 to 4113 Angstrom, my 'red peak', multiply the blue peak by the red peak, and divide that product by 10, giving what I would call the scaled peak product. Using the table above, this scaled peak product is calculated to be 0.41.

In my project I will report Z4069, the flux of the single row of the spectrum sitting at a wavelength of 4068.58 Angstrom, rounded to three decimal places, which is 1.700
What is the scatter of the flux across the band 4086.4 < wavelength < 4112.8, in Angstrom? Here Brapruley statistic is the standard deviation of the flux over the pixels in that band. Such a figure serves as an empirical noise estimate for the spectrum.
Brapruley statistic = 0.25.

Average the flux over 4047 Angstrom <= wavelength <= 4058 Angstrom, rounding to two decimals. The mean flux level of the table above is 1.78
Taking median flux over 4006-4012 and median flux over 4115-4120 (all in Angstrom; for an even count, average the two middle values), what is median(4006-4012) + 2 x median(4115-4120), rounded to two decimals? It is 5.70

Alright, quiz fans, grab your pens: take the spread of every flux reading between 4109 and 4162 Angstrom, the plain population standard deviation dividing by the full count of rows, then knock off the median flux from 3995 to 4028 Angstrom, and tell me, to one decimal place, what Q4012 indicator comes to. -1.7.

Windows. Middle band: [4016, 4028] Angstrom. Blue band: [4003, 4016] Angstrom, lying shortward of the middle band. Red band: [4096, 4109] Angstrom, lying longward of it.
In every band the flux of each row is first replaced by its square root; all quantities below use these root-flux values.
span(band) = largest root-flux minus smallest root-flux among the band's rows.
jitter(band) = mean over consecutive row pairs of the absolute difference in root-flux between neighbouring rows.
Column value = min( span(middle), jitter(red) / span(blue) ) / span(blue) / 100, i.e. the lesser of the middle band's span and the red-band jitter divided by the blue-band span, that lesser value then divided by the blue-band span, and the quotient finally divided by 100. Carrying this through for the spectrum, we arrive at 0.0089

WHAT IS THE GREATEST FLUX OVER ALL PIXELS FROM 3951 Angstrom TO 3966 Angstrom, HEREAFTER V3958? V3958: 1.5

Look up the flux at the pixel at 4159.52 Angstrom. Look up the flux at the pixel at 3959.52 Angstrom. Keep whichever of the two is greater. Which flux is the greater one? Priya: 1.77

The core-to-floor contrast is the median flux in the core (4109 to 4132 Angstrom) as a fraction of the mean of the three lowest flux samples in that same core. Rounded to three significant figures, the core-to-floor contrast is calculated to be 1.07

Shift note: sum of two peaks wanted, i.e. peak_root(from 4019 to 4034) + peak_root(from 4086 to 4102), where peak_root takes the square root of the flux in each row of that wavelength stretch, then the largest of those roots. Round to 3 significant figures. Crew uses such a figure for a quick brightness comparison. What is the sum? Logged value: 2.90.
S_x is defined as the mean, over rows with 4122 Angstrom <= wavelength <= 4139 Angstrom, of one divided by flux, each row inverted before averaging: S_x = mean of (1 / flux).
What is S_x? 0.60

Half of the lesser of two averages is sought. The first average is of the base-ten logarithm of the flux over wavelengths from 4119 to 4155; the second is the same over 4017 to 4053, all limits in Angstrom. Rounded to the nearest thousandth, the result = 0.117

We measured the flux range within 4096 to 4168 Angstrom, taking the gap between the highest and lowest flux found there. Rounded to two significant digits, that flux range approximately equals 0.68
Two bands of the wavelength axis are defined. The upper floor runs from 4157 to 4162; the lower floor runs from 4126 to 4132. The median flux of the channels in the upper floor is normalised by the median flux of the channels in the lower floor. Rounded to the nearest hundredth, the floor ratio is 1.09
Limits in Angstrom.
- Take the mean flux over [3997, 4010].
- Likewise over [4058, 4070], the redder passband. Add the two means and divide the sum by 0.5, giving 7.08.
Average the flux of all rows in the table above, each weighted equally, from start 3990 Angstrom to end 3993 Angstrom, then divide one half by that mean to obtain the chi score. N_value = 0.32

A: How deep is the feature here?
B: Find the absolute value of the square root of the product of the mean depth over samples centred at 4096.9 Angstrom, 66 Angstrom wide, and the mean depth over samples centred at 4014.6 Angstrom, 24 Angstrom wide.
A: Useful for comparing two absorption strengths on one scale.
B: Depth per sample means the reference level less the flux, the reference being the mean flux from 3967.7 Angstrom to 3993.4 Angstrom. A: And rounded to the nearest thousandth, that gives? 0.571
